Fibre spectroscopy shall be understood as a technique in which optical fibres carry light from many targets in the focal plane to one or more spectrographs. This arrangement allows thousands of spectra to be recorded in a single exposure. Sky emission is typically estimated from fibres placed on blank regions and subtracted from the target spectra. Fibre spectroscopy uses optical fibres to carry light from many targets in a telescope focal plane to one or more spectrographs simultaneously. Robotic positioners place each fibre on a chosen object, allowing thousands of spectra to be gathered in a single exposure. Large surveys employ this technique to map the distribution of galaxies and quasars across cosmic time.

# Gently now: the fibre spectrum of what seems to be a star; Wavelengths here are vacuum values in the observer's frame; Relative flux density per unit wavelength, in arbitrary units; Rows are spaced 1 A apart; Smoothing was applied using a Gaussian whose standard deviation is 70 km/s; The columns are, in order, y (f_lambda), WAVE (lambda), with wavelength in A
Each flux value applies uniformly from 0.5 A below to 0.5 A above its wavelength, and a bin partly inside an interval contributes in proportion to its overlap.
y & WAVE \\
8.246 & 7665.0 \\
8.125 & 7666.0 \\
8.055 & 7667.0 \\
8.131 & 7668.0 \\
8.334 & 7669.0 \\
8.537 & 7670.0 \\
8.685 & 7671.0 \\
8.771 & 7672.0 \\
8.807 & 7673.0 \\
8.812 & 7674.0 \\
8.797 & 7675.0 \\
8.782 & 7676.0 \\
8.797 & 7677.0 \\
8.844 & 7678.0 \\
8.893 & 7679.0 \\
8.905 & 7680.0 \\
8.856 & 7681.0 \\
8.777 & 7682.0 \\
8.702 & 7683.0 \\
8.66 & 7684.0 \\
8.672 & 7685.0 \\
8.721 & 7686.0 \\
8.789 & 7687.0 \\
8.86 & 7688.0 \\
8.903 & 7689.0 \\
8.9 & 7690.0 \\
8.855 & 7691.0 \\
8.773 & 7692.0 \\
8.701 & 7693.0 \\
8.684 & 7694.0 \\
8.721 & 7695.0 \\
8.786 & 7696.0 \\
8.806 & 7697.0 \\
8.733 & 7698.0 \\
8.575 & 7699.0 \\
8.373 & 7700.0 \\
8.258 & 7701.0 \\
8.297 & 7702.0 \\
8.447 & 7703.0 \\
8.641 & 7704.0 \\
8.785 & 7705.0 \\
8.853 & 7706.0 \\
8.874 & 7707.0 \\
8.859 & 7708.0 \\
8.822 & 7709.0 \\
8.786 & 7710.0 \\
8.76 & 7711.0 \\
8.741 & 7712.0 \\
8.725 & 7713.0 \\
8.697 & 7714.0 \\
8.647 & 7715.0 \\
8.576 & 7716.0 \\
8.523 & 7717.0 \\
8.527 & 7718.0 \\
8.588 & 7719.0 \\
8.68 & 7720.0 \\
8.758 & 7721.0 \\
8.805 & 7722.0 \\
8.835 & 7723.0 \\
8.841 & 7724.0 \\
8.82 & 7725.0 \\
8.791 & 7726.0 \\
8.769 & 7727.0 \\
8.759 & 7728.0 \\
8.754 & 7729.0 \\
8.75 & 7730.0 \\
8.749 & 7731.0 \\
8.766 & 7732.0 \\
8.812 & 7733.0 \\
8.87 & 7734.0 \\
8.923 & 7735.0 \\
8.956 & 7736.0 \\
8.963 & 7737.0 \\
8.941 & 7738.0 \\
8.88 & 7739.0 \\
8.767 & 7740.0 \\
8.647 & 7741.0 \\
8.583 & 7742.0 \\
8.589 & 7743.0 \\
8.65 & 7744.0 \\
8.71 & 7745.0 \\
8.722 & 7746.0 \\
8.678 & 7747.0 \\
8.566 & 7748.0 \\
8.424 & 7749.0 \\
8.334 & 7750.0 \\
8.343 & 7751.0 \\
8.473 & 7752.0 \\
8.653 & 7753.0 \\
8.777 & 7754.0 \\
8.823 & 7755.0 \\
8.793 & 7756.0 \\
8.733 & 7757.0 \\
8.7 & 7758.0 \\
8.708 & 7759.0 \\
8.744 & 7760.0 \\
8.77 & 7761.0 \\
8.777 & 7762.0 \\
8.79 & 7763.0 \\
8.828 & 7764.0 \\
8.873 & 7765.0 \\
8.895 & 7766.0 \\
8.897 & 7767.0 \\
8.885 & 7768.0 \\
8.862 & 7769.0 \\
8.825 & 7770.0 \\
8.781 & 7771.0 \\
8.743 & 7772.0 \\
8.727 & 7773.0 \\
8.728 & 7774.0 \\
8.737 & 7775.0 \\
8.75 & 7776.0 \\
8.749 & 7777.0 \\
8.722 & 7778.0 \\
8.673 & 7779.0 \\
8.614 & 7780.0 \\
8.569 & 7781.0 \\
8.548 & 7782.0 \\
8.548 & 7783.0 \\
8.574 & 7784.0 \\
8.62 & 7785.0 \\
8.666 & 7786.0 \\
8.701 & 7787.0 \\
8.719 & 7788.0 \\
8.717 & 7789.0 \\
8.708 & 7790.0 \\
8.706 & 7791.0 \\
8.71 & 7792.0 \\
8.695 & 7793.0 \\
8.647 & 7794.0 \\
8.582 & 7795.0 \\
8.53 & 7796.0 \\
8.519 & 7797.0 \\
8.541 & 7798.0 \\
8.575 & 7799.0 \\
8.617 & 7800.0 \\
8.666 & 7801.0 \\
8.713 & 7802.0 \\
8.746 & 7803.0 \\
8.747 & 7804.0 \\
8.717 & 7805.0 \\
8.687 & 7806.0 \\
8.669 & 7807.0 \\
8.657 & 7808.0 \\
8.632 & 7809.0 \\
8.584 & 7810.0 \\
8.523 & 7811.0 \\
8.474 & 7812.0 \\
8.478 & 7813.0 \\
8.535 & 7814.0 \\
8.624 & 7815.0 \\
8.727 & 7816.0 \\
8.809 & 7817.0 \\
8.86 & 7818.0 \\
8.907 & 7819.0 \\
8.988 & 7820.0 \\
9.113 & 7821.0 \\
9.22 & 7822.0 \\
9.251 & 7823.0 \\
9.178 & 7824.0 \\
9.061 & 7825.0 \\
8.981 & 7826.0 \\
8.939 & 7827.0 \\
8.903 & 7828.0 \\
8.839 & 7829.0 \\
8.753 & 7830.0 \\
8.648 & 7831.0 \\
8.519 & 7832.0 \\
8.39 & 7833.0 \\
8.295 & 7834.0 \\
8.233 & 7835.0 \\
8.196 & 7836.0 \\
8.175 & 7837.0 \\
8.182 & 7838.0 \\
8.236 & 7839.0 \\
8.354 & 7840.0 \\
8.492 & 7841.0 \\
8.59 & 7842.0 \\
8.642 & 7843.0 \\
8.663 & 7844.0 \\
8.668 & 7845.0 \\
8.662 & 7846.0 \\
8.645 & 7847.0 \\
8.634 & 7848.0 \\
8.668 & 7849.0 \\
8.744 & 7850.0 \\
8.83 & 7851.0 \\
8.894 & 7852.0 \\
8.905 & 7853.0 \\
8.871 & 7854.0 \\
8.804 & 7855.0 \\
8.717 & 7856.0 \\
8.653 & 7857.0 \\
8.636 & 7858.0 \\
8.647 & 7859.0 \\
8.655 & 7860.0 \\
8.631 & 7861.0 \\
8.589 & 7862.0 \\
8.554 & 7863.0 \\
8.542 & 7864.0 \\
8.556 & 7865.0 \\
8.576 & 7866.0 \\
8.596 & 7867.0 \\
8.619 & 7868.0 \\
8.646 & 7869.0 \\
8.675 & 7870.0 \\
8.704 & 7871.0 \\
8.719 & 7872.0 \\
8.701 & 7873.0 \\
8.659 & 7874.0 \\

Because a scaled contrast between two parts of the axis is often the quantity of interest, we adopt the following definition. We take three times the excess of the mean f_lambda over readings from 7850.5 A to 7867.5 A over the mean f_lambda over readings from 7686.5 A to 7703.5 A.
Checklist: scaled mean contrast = 0.03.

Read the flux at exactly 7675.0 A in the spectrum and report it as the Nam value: 8.797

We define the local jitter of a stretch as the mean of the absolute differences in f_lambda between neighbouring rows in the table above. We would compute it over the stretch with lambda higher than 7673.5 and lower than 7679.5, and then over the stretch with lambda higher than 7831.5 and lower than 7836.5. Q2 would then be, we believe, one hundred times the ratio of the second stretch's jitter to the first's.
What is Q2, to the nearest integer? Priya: 286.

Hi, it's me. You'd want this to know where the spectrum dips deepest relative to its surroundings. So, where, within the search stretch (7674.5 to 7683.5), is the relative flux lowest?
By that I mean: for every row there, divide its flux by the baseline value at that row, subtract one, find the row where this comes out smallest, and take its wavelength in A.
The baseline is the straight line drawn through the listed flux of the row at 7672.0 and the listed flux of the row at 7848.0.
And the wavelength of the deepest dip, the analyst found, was 7683.0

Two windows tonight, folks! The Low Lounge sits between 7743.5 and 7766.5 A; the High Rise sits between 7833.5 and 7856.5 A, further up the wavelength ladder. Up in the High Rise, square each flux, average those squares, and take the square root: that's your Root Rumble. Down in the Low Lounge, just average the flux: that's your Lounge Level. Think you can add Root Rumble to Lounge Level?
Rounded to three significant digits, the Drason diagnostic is 17.3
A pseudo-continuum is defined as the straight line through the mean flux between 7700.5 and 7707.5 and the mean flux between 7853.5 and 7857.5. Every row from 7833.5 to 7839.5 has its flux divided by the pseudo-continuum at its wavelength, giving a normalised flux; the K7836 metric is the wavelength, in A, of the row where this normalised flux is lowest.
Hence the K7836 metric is 7837.0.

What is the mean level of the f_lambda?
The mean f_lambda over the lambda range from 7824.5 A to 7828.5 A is 8.97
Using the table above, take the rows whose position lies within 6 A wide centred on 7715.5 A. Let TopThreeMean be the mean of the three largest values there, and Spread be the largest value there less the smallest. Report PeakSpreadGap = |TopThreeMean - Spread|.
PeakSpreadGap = 8.49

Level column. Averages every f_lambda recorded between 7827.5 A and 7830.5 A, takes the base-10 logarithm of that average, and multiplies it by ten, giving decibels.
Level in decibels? 9.46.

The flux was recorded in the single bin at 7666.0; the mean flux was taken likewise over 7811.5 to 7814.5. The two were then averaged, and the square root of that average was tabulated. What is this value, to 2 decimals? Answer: 2.88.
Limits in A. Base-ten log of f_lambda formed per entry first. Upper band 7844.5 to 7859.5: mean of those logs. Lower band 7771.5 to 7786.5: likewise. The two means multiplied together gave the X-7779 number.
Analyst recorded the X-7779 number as 0.8825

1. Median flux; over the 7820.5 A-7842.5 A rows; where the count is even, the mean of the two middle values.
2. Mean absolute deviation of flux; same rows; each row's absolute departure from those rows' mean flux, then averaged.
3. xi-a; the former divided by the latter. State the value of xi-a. 26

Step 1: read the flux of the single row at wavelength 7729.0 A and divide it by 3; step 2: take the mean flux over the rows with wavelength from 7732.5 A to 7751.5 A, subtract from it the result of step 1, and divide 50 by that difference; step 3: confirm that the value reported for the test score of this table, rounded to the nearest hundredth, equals 8.64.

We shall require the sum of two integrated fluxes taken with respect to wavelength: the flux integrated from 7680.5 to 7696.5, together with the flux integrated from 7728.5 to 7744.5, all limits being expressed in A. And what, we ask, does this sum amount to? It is 281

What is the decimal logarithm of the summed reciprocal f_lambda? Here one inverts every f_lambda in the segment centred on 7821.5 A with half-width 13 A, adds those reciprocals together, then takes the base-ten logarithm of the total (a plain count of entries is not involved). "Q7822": 0.472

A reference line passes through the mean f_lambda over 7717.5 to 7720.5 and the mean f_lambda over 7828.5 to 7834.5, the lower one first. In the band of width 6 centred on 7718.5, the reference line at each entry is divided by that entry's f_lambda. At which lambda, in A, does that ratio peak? 7717.0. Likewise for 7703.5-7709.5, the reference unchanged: 7704.0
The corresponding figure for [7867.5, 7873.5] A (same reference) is 7868.0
